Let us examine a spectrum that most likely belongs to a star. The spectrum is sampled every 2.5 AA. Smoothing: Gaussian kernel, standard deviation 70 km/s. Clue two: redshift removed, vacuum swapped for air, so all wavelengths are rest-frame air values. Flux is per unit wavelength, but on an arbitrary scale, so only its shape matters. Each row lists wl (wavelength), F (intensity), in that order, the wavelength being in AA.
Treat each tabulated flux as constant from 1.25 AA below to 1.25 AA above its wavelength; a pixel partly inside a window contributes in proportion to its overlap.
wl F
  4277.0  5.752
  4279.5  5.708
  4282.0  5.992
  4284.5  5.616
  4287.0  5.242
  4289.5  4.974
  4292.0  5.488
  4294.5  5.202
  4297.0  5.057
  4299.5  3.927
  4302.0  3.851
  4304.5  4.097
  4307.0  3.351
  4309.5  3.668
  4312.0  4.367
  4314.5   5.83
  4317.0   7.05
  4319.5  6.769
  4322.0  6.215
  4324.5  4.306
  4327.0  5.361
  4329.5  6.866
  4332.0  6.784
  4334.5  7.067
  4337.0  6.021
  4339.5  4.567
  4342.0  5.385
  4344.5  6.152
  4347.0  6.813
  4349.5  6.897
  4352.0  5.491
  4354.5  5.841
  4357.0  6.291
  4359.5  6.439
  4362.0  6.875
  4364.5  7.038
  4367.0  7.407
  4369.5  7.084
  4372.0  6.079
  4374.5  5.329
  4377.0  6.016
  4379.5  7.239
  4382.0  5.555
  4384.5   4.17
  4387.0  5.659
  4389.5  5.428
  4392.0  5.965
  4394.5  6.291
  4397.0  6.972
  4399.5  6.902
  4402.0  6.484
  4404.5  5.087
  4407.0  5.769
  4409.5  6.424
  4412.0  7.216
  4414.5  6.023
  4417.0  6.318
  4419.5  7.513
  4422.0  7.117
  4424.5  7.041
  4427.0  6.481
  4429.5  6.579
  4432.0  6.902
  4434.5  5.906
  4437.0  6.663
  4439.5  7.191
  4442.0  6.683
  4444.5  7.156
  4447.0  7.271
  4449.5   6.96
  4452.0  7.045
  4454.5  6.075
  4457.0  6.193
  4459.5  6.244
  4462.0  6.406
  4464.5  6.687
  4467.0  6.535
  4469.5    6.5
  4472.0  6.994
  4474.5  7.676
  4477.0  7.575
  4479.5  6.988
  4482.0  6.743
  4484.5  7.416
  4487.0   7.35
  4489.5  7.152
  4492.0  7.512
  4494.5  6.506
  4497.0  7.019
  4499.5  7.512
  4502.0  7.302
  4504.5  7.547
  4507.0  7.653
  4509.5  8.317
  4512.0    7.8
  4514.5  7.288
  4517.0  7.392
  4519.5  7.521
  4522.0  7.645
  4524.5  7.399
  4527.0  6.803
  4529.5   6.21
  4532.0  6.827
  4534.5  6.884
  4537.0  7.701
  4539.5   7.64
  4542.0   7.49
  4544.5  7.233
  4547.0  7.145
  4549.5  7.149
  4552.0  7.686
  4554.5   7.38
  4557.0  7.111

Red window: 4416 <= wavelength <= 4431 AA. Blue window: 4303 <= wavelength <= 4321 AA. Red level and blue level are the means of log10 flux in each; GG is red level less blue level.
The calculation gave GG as 0.151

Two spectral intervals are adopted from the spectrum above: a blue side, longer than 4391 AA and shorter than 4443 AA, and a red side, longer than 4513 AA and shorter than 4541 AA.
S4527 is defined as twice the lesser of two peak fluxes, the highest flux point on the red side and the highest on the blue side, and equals 15.0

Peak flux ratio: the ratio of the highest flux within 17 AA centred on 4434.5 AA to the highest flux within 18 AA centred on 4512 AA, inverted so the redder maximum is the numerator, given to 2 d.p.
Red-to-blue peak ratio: 1.16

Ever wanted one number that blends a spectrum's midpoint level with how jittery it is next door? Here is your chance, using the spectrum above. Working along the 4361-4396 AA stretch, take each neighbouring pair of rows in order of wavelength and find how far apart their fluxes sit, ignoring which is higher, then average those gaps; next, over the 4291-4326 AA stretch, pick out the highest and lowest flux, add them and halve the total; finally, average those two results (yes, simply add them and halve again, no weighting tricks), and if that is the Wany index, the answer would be 2.99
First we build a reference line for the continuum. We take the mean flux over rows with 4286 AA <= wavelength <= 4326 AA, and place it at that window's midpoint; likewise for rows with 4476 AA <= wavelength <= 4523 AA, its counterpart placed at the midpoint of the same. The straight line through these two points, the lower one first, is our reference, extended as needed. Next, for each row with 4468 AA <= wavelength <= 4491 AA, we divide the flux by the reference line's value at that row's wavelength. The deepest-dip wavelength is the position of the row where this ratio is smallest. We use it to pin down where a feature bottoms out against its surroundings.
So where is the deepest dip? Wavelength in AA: 4469.5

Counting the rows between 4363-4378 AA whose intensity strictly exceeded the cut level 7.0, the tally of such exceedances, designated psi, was 3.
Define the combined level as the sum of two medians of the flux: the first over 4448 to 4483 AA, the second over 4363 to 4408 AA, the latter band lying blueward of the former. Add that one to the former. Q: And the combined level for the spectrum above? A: 12.8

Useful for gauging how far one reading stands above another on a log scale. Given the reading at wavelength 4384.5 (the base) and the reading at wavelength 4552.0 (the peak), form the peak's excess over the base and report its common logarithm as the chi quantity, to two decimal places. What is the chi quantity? 0.55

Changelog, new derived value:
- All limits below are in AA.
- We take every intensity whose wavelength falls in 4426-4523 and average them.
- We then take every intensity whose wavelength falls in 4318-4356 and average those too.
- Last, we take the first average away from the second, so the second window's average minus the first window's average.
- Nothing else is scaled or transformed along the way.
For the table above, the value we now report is -1.0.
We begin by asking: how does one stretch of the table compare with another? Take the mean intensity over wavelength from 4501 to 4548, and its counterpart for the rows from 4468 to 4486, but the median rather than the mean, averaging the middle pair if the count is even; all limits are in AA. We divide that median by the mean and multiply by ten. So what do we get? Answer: 9.5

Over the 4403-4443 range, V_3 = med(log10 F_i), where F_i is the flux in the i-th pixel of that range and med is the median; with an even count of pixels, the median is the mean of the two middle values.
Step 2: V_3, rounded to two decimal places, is 0.82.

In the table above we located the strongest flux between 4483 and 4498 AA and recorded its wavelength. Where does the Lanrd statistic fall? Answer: 4492.0 AA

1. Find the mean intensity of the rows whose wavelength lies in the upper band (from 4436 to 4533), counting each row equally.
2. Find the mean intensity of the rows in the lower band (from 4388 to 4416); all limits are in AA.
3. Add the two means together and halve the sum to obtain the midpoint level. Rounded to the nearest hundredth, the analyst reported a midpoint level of 6.65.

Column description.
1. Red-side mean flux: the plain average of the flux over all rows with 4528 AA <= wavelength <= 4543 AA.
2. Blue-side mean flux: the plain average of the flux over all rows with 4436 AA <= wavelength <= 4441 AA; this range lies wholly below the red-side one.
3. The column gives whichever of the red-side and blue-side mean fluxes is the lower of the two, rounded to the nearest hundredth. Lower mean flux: 6.93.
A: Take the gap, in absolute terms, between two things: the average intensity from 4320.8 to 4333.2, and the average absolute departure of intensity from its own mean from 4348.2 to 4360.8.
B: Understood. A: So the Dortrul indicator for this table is 5.5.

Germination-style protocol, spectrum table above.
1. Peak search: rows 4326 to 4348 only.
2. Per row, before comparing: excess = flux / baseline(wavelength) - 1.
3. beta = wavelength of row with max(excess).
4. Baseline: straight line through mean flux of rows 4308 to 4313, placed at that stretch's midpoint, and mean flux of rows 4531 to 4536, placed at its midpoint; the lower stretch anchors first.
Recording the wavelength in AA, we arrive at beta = 4334.5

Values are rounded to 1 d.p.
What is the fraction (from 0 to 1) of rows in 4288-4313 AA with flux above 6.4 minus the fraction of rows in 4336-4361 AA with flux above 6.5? -0.2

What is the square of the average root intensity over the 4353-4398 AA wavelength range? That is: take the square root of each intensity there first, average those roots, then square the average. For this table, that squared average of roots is 6.2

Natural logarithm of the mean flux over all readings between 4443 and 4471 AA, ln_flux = 1.894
